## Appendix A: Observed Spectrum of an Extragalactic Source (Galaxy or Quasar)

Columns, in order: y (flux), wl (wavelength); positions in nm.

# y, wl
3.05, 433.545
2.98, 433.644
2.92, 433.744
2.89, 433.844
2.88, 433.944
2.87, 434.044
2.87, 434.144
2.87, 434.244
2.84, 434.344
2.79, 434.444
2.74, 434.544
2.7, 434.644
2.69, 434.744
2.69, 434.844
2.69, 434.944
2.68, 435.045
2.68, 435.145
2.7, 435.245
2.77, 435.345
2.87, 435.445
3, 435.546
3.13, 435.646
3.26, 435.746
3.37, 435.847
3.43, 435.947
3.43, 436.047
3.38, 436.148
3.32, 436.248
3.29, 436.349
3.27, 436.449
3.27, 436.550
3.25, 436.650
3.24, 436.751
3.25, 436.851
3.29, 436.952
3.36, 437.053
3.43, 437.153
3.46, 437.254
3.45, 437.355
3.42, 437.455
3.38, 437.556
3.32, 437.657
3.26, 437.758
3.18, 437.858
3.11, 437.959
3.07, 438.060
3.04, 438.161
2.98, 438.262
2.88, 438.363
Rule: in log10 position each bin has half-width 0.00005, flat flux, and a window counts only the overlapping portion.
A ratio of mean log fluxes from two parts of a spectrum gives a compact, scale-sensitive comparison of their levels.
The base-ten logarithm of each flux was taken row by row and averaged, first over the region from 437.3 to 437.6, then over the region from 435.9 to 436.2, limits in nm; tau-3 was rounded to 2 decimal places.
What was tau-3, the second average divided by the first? 1.00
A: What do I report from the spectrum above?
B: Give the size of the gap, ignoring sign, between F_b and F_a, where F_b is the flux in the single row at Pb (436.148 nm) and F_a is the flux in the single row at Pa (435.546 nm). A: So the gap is 0.38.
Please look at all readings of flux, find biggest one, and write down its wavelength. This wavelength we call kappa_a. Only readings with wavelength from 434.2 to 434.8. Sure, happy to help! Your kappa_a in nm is 434.244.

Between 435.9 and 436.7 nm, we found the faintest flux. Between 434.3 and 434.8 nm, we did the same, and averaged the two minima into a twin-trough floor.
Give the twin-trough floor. 2.97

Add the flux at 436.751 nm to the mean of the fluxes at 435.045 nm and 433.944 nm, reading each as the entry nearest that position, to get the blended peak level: 6.0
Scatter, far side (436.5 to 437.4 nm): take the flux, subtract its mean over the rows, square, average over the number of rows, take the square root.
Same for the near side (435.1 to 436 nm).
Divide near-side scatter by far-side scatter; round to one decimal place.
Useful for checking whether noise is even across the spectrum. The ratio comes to 3.1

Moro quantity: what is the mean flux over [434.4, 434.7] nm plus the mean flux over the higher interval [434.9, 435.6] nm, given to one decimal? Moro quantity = 5.5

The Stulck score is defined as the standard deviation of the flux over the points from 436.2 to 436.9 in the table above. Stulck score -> 0.03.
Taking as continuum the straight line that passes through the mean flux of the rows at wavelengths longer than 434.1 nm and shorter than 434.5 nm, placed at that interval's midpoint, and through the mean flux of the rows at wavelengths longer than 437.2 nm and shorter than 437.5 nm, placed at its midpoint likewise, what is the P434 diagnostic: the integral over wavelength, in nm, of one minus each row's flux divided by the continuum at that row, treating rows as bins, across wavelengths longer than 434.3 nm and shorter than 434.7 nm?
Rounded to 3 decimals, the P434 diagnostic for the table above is 0.016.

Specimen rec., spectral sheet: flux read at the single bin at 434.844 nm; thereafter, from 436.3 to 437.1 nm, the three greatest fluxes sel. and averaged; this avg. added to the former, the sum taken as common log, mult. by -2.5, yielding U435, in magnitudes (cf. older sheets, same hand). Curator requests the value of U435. -1.95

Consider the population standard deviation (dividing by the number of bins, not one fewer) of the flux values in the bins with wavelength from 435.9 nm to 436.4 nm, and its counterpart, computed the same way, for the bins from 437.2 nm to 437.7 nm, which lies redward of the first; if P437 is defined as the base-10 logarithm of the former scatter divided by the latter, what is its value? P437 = 0.0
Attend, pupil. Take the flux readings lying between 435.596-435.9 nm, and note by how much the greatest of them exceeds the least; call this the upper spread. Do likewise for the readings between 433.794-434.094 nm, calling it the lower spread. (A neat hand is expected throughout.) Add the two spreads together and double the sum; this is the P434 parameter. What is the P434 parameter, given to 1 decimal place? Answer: 0.5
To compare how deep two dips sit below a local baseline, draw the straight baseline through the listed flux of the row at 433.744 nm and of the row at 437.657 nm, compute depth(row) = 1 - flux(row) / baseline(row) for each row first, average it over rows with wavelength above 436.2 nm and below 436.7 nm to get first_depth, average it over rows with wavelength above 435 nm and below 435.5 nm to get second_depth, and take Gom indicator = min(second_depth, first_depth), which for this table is -0.03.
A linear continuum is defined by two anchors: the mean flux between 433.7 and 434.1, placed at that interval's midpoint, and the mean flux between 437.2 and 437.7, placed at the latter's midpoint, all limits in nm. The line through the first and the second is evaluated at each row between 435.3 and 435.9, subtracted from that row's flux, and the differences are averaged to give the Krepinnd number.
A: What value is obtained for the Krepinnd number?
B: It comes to -0.1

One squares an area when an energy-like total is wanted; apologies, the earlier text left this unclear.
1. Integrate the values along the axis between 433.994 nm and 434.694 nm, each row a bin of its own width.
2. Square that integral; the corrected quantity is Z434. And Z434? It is 3.87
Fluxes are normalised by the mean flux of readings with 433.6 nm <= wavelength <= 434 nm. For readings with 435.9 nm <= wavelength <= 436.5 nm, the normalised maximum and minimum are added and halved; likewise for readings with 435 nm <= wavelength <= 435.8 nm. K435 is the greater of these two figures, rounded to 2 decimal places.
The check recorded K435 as 1.15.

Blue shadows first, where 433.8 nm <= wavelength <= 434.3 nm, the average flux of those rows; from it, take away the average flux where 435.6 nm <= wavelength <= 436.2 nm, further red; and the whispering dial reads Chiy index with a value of -0.46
